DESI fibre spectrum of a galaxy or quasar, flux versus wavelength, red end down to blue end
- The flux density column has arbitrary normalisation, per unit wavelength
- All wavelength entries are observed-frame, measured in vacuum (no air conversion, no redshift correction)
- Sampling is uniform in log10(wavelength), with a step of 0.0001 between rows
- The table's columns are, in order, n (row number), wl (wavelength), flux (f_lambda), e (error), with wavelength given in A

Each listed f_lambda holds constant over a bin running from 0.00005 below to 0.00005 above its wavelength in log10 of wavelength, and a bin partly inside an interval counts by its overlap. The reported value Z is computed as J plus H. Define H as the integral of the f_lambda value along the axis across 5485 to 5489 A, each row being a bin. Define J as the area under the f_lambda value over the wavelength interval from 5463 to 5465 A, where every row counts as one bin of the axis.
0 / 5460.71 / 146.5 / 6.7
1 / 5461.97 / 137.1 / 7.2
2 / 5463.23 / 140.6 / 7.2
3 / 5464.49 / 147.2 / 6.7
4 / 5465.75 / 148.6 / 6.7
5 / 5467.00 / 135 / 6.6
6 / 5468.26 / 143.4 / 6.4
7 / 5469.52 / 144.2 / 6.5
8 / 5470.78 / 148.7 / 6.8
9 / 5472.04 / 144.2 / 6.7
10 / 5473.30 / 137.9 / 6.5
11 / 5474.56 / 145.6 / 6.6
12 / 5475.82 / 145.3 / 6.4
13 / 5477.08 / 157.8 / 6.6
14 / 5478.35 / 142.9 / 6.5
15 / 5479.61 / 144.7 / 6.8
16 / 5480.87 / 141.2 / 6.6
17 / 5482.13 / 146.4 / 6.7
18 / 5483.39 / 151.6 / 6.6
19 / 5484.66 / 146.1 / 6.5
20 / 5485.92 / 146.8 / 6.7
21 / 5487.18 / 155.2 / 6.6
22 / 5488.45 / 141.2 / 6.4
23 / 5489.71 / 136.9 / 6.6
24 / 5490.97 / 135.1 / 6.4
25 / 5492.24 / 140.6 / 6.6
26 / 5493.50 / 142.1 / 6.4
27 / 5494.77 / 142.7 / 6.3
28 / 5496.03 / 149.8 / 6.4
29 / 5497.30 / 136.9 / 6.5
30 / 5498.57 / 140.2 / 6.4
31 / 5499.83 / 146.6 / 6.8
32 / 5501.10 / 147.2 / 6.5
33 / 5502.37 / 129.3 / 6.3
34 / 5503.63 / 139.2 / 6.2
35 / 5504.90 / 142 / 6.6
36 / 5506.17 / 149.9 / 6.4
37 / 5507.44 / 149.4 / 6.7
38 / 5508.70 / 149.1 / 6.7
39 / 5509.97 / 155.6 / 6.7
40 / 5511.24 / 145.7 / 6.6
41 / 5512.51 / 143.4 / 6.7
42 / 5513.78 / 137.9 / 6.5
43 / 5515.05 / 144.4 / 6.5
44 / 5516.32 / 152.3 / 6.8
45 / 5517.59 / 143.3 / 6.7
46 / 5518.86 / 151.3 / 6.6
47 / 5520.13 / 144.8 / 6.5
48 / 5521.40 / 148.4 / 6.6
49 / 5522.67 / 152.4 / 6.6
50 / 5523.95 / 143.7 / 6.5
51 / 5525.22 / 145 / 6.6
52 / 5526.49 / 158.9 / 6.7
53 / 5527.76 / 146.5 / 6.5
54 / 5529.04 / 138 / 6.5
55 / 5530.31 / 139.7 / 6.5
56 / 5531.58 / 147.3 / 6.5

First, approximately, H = 591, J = 288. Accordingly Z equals 879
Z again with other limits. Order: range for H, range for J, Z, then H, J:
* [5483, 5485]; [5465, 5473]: 1448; 297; 1151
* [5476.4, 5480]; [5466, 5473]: 1537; 534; 1003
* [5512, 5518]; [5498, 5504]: 1710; 866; 844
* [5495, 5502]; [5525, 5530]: 1738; 1004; 734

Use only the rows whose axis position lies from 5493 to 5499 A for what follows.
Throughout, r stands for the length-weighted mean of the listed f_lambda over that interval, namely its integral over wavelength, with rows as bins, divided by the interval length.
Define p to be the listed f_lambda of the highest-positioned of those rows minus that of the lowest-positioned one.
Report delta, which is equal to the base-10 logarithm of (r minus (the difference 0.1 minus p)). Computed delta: 2.147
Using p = -1.9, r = 142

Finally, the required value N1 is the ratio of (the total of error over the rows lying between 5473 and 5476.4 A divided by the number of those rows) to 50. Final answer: 0.130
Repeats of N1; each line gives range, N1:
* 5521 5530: 0.131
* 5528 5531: 0.130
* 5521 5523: 0.132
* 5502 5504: 0.125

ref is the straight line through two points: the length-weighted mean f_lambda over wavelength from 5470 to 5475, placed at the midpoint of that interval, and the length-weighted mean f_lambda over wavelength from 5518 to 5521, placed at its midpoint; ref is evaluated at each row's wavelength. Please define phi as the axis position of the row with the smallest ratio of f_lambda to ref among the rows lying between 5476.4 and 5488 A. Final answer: 5480.87 A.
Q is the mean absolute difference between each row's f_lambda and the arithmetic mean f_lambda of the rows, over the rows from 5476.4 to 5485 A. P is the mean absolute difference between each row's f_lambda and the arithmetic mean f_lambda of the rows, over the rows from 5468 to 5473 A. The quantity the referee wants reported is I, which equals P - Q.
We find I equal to -2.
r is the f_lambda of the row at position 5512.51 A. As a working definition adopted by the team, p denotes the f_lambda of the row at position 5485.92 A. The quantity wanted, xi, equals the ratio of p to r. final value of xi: 1.02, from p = 146.8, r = 143.4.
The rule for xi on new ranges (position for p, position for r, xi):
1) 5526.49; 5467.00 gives 1.18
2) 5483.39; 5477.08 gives 0.96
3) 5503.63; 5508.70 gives 0.93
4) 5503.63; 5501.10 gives 0.95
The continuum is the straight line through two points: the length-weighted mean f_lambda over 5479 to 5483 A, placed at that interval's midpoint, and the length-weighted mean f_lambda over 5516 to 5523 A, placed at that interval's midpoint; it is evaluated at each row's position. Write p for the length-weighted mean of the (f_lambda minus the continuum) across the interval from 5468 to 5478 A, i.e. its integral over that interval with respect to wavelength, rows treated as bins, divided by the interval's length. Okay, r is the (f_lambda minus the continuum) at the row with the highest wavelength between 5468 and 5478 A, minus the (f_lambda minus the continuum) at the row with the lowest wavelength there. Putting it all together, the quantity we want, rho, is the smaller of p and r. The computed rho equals 1.9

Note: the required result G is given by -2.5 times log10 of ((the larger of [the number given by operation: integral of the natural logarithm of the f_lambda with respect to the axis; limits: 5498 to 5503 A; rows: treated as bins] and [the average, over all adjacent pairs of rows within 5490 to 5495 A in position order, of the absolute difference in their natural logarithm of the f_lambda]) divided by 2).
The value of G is -2.73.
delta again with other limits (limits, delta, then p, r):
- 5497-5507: 2.189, 13.0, 142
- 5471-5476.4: 2.160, 1.1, 144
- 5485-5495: 2.141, -4.1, 143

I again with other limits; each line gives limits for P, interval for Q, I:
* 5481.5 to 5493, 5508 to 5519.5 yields 1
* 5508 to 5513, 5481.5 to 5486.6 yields 2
